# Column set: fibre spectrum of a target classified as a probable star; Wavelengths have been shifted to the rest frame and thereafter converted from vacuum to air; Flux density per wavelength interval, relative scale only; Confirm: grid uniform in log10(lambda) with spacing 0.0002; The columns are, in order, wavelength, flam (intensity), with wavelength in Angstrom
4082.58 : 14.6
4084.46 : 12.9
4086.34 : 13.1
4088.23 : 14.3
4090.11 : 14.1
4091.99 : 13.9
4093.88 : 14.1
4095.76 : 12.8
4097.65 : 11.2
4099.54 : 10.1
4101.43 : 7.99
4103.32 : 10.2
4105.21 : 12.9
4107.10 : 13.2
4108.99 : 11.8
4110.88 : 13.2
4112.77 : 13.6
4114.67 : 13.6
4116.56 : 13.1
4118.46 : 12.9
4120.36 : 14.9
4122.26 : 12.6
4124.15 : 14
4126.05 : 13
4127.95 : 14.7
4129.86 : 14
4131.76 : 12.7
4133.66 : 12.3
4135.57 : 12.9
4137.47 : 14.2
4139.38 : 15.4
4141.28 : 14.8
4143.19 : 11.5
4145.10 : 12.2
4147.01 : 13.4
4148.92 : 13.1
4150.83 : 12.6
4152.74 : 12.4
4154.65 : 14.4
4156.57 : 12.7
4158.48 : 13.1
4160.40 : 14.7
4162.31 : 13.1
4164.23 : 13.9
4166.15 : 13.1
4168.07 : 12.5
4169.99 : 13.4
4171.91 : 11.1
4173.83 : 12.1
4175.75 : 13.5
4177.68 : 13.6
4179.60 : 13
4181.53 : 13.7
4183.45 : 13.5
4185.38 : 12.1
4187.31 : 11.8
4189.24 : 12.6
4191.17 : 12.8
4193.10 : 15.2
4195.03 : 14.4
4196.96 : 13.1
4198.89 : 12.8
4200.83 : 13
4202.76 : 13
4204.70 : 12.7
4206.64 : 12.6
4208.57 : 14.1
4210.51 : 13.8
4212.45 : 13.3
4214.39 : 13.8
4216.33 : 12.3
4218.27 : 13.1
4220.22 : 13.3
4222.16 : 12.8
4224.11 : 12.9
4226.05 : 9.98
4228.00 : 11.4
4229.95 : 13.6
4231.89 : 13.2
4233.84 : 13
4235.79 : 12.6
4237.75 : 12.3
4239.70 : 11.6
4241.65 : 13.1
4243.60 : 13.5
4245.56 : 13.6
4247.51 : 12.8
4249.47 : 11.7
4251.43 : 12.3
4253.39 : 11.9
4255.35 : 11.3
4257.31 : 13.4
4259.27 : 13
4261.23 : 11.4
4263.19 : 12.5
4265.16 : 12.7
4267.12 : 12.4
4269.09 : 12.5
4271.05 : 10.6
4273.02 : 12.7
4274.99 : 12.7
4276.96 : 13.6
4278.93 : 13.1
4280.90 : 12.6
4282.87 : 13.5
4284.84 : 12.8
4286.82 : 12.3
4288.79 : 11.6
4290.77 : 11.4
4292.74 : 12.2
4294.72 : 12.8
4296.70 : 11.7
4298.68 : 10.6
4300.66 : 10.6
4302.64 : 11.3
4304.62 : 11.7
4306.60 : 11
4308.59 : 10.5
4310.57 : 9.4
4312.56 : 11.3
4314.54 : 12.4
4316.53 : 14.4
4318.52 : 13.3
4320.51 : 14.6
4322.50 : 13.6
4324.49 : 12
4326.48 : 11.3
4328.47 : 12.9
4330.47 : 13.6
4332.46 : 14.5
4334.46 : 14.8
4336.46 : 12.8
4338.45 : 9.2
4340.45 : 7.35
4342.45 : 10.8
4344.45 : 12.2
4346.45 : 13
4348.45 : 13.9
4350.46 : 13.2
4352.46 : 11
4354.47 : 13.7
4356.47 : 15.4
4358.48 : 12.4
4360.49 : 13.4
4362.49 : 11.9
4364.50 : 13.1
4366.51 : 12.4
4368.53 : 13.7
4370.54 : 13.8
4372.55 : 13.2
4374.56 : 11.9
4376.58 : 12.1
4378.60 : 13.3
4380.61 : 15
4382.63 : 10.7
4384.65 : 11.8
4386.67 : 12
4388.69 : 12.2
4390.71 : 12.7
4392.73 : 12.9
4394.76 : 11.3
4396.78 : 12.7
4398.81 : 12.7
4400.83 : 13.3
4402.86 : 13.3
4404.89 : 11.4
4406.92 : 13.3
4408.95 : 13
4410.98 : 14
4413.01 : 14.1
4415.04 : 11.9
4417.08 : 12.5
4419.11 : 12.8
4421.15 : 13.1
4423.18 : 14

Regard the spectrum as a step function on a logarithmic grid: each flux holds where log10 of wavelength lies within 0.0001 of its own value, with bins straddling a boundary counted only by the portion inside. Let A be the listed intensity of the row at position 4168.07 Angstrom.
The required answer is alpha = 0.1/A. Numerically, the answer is 0.0080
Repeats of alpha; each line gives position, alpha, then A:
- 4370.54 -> 0.0072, 13.8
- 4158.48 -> 0.0076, 13.1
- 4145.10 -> 0.0082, 12.2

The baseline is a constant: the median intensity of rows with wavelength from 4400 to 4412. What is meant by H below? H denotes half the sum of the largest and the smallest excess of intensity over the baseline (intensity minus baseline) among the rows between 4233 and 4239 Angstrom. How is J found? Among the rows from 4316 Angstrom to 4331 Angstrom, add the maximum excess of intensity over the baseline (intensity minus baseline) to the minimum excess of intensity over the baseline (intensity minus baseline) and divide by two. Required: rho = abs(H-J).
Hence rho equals 0.3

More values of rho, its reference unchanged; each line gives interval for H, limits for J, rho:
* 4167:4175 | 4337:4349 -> 1.6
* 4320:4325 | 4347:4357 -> 0.1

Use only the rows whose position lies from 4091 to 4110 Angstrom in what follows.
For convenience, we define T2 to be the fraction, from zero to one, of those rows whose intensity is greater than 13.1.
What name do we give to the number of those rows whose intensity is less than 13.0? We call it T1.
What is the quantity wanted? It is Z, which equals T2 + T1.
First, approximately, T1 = 7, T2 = 0.30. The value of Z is 7.30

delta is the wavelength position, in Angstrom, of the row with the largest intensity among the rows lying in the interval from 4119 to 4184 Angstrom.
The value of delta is 4139.38 Angstrom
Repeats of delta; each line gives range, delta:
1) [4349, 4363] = 4356.47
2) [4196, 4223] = 4208.57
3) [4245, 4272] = 4245.56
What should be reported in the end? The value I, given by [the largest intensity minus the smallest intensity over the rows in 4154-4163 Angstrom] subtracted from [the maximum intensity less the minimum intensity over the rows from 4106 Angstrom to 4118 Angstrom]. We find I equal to -0.2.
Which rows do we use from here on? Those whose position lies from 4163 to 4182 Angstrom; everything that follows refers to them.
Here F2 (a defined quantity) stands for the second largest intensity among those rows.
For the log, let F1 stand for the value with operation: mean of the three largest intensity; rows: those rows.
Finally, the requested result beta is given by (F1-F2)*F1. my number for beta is 0.5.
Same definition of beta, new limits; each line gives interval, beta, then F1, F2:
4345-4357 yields 6.2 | 14.3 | 13.9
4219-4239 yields 0.9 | 13.4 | 13.3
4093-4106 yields 4.9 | 13.3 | 12.9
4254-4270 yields 0.4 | 13.0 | 13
